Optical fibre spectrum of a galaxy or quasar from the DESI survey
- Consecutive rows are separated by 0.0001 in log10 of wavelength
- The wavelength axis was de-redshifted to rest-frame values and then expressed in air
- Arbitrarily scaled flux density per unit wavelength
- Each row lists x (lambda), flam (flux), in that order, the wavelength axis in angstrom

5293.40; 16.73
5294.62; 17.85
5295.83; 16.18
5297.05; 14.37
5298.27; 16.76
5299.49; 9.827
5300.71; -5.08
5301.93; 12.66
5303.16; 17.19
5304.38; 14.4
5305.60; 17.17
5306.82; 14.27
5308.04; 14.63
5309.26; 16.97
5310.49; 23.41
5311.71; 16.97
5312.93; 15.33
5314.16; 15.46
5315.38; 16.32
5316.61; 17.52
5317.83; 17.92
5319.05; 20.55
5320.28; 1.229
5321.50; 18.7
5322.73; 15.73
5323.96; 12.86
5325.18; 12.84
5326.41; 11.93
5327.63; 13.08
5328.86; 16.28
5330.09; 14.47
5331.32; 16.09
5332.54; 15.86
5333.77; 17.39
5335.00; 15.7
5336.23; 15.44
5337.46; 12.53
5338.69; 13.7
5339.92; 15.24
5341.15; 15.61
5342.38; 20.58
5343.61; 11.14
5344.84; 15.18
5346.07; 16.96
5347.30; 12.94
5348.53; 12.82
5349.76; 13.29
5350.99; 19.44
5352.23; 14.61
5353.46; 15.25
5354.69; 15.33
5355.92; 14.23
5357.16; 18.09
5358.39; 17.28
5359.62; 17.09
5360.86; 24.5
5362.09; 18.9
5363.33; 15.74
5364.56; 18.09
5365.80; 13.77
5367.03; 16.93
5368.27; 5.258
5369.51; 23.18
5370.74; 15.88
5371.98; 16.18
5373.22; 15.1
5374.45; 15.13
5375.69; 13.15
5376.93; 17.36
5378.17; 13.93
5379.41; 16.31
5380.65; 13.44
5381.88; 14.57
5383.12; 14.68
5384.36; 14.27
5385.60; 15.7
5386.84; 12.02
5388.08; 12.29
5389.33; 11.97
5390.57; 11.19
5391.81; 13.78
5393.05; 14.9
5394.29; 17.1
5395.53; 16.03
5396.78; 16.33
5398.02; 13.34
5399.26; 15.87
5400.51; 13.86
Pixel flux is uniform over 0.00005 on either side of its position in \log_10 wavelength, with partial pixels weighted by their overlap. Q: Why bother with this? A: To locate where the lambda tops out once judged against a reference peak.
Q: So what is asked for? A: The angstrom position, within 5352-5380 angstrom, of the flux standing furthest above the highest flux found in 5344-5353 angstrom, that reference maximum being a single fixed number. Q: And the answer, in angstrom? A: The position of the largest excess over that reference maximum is 5360.86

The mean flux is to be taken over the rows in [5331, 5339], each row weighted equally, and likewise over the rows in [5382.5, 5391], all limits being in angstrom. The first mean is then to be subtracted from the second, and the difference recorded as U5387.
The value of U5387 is -2.1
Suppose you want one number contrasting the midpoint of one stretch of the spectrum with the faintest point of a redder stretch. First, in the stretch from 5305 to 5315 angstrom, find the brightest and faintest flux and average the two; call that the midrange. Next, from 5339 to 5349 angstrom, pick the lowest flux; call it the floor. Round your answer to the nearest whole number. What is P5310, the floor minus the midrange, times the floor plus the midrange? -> -231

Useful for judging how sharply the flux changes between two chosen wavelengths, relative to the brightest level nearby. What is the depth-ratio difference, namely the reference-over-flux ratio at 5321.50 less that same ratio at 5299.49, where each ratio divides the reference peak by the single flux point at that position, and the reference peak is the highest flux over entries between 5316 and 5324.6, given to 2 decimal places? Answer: -0.99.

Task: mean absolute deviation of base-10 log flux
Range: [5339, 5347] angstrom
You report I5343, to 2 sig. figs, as 0.054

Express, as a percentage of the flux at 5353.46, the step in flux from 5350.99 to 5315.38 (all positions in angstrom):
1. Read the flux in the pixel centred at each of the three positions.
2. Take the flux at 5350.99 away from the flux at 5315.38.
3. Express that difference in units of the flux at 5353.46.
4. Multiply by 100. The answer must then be -20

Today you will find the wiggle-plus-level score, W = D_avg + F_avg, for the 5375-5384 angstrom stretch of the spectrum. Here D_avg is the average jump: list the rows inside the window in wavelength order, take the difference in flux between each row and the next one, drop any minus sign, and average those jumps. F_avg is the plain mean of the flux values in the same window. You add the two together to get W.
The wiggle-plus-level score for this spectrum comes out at 17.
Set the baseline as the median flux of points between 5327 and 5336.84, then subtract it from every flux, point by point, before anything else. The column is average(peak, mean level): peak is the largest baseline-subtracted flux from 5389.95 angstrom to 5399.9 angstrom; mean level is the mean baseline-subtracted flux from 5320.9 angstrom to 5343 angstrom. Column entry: 0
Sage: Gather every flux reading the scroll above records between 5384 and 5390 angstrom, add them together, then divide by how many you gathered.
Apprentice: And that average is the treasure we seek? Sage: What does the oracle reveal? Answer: 13.2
